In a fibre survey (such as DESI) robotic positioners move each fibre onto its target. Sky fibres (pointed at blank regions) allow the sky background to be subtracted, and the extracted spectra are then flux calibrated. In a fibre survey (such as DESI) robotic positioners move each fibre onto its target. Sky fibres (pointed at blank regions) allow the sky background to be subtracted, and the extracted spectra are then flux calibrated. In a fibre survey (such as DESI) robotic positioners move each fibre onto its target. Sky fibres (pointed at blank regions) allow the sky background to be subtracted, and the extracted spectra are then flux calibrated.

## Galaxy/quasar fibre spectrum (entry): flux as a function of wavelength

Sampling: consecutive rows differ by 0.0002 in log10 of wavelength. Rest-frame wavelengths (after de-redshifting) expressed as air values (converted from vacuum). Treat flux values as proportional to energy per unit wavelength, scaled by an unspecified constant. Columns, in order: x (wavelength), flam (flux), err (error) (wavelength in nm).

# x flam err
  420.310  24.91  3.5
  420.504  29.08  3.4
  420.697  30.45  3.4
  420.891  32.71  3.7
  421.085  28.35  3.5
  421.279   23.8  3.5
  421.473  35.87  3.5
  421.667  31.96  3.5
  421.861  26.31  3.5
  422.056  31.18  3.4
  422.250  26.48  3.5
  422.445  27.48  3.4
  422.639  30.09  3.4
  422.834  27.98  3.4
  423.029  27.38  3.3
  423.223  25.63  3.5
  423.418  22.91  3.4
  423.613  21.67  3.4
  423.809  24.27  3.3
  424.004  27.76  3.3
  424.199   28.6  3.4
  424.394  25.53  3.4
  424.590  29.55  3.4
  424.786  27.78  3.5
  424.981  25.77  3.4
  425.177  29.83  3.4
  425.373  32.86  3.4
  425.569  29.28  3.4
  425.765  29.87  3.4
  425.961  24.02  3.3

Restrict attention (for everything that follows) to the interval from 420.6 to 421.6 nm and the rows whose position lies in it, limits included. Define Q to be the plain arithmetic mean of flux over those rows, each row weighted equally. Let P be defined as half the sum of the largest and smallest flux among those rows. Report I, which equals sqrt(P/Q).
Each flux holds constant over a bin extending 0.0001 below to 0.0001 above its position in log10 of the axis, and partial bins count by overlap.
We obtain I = 0.99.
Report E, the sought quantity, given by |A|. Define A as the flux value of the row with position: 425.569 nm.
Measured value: 29.3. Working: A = 29.28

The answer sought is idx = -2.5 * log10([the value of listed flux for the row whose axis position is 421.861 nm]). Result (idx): -3.55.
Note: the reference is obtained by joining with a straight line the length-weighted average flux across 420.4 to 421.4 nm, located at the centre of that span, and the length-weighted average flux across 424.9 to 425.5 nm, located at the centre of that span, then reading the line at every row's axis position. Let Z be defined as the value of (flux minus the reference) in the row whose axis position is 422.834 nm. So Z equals -1.3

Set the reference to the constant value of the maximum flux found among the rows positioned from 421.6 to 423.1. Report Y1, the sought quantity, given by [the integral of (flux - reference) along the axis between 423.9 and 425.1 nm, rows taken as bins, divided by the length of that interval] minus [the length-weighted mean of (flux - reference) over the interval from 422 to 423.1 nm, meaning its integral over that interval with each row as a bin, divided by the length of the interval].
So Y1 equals -1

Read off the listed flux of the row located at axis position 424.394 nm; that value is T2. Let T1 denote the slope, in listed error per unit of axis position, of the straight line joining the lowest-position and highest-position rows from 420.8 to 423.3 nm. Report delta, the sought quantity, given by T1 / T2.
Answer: -0.0034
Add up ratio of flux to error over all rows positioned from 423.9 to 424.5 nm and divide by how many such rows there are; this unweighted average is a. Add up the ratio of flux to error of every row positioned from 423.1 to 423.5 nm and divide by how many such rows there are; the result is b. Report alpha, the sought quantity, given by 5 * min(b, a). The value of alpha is 35.2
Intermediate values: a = 8.1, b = 7.03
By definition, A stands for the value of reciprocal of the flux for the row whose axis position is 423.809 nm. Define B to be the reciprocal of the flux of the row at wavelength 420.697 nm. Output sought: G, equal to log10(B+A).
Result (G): -1.13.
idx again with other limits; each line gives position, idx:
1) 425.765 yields -3.69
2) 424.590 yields -3.68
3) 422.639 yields -3.70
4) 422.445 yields -3.60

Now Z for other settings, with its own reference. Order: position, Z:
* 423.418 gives -6.4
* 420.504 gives 0.1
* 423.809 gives -5.1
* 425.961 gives -5.6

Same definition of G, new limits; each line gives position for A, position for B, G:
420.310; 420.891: -1.15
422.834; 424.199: -1.15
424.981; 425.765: -1.14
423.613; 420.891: -1.12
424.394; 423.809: -1.09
